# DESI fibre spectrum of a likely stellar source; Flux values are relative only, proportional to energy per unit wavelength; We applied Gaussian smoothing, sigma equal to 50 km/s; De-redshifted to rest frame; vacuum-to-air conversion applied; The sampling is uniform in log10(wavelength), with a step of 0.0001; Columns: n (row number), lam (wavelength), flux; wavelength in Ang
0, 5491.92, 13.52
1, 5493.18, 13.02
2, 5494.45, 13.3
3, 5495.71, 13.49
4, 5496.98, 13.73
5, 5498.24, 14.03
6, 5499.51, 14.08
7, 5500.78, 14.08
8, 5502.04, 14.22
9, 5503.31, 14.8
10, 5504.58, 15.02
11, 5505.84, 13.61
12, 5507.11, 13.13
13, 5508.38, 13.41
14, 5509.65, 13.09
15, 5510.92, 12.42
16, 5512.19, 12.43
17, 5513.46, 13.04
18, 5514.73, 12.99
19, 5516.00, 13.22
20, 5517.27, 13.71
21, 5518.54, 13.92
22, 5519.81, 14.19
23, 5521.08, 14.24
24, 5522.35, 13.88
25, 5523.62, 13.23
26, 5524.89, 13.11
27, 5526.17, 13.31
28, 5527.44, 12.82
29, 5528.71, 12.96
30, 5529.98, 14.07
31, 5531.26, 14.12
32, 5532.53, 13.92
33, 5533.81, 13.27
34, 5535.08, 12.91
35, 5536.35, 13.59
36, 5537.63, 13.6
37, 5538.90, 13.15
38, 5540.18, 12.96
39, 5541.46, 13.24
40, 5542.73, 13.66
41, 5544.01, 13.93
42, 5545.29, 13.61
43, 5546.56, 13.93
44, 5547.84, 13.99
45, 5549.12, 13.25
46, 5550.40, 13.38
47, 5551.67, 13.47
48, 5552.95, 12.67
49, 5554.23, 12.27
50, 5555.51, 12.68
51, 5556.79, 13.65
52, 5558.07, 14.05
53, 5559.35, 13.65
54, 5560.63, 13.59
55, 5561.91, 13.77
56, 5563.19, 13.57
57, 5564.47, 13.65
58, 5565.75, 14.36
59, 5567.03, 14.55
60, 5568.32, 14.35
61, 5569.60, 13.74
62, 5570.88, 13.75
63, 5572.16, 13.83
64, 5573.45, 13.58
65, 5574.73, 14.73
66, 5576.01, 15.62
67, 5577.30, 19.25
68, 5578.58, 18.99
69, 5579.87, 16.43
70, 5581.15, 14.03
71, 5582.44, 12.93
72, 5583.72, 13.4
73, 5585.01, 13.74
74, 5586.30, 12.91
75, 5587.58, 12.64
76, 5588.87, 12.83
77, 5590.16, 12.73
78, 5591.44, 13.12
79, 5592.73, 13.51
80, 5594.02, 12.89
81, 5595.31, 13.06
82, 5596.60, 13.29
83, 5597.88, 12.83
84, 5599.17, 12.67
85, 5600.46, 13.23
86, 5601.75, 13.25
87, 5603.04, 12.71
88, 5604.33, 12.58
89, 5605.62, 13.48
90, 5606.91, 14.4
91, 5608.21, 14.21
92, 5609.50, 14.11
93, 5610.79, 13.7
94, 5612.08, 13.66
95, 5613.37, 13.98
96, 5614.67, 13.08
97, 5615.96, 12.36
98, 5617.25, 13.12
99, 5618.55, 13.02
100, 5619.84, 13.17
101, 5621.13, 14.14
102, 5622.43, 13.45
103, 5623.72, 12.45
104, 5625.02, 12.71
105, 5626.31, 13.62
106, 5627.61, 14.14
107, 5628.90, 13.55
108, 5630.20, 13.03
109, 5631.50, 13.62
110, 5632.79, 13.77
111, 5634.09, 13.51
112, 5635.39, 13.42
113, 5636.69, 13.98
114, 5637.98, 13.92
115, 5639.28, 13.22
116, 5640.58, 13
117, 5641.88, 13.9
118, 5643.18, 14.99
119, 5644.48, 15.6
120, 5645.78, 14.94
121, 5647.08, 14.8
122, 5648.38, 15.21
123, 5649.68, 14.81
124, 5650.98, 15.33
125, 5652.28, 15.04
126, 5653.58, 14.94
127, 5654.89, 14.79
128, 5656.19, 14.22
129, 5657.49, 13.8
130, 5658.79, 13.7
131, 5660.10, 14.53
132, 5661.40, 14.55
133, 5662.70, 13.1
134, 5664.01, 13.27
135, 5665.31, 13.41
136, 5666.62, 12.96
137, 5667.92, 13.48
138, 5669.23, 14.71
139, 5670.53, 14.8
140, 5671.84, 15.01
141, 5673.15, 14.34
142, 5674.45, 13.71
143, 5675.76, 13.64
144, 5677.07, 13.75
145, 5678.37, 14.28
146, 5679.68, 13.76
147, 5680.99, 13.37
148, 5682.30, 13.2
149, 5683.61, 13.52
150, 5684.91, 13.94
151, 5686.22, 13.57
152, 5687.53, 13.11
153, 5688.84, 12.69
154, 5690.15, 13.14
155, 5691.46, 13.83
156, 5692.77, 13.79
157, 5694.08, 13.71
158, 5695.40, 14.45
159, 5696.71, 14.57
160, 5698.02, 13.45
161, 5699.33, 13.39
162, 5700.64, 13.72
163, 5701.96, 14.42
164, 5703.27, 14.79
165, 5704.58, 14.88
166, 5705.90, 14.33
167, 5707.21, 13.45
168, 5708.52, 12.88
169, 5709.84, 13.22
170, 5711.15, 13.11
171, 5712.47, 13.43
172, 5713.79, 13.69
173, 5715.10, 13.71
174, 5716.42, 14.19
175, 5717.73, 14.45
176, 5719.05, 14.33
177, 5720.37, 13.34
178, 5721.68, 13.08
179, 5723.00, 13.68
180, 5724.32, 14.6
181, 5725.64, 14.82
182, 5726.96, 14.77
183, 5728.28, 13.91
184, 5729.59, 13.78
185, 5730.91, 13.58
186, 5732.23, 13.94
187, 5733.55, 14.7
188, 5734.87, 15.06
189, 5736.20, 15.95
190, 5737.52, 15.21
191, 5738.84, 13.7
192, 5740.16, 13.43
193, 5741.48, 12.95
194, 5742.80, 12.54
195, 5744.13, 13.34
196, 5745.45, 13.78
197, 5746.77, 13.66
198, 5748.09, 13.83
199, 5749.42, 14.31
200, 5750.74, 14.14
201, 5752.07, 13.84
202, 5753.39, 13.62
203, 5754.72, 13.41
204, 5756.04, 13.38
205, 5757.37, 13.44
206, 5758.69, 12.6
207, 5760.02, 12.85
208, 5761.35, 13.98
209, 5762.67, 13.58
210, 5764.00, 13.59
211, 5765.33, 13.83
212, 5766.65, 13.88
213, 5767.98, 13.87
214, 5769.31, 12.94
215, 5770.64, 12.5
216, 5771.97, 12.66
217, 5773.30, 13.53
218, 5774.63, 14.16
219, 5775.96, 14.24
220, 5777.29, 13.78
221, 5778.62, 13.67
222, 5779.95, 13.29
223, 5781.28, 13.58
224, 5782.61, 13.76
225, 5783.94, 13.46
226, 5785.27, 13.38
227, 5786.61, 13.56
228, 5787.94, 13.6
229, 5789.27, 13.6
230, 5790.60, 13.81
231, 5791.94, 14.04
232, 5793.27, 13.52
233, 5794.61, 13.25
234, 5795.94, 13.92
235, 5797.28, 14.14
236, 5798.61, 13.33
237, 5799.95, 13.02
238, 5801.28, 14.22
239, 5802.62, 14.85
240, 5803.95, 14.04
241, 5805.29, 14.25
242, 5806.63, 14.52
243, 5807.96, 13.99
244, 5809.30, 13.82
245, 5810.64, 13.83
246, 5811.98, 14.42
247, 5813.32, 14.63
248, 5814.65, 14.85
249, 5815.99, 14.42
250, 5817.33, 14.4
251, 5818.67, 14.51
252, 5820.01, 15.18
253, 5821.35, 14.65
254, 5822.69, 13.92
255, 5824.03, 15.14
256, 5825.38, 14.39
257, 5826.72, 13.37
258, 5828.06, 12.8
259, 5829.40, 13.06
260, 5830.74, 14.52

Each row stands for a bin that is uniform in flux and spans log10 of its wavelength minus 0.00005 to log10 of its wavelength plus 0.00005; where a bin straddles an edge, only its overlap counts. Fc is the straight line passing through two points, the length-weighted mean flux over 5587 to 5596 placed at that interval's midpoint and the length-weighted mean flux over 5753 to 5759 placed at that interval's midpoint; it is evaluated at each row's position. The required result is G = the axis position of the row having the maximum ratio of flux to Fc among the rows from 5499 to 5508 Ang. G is 5504.58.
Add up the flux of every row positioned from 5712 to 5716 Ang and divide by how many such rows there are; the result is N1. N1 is 13.6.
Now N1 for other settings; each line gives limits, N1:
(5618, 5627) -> 13.2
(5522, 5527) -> 13.4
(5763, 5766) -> 13.7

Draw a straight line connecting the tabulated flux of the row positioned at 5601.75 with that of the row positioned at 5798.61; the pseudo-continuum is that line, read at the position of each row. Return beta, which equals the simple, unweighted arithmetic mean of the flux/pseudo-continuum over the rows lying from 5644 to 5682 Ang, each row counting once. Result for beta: 1.08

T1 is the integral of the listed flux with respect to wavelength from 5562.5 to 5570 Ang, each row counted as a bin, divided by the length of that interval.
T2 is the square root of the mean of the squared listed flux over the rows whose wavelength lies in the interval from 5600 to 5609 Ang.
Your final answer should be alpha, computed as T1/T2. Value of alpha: 1.05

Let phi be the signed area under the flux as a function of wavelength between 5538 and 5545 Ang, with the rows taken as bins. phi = 93.8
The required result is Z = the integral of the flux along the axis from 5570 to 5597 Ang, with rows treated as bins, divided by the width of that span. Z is 14.2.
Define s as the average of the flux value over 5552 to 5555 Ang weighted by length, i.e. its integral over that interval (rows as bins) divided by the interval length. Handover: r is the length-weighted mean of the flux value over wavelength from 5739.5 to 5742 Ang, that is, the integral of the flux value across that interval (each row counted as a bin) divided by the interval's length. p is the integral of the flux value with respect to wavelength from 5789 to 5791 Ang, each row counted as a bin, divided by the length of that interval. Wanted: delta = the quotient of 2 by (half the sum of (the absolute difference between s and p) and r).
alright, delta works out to 0.278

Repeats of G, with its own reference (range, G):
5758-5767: 5761.35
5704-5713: 5704.58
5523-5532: 5531.26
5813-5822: 5820.01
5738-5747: 5745.45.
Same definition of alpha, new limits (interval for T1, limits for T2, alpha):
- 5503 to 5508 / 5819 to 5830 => 1.00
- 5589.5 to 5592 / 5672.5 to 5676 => 0.93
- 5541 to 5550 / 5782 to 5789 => 1.01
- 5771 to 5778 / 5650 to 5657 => 0.92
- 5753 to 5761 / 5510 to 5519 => 1.01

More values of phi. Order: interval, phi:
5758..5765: 93.4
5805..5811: 84.5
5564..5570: 84.9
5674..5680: 83.0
